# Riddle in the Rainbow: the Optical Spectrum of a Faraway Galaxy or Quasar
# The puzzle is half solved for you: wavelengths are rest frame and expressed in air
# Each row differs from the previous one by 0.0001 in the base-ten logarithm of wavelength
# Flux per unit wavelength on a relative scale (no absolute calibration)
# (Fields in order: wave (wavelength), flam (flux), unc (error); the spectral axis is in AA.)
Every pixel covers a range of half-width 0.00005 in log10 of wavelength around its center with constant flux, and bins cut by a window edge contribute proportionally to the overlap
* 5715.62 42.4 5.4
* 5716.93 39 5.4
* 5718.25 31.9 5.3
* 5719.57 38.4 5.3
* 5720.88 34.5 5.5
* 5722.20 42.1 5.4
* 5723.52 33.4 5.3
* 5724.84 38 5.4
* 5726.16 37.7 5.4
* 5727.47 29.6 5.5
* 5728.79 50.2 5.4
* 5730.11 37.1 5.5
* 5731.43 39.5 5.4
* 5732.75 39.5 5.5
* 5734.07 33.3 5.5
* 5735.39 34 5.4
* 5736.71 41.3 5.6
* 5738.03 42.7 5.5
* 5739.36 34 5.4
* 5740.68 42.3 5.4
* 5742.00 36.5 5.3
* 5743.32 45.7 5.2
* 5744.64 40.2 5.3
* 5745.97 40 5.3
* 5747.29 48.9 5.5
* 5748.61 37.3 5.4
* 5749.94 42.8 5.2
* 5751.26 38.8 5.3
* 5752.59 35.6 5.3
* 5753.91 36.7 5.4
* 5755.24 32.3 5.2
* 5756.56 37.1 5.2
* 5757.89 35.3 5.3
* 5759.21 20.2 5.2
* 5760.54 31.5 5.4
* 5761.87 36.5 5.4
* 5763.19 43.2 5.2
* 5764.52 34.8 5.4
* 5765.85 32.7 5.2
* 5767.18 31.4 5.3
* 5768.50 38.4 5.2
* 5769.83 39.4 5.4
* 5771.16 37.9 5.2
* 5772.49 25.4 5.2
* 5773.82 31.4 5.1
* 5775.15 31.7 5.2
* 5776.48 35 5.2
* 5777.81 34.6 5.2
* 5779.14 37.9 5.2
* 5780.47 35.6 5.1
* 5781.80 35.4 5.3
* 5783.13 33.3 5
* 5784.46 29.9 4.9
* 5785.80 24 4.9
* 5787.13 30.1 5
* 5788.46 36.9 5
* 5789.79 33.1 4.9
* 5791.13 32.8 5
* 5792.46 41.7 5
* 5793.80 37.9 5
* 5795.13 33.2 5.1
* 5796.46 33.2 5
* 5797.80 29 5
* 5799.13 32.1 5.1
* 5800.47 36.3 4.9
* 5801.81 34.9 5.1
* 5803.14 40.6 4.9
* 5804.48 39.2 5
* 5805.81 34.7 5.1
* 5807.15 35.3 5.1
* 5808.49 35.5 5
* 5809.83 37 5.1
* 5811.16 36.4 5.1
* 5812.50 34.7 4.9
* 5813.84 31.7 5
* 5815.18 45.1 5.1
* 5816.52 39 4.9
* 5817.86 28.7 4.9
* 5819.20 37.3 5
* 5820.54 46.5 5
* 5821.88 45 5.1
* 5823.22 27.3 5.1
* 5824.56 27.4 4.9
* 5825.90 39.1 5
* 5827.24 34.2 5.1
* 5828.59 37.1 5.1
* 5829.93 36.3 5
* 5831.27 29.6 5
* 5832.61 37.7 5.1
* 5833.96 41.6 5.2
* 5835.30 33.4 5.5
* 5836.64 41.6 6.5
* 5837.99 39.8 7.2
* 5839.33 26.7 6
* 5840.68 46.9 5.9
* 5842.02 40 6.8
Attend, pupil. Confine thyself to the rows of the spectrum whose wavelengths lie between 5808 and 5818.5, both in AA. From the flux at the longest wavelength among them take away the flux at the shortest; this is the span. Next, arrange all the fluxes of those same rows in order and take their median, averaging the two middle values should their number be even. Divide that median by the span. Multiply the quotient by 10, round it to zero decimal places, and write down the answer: -53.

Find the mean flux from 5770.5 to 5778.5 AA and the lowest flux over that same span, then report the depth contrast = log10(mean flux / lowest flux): 0.11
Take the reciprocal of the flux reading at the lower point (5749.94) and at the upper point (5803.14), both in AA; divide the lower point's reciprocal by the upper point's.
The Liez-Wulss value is 0.95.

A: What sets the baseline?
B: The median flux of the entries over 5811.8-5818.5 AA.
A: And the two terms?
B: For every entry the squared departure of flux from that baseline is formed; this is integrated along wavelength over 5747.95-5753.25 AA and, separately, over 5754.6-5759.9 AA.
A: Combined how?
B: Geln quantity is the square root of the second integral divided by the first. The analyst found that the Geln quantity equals 1.6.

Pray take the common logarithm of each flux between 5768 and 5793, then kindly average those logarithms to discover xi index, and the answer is 1.53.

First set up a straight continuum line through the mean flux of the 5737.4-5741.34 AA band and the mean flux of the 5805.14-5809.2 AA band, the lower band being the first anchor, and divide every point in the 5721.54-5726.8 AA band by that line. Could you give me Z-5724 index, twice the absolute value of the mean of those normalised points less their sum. 5.6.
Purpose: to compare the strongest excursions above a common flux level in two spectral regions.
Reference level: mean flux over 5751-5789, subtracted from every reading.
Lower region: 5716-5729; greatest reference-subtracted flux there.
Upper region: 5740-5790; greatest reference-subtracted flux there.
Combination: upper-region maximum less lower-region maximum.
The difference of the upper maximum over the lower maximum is -1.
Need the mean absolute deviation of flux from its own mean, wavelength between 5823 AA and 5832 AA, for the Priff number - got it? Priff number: 4.2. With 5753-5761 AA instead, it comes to 4.2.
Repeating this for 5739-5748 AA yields 3.9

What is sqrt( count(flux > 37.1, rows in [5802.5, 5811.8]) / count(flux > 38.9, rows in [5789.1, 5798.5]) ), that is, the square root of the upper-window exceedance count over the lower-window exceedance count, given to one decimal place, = 1.4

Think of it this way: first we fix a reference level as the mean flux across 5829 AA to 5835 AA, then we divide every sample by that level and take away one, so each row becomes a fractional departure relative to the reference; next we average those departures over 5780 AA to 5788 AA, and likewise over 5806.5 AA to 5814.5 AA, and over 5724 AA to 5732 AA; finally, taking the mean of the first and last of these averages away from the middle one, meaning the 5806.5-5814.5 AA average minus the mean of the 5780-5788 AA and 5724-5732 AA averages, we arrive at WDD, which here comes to 0.00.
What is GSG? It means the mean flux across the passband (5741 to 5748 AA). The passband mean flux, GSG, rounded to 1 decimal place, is 42.3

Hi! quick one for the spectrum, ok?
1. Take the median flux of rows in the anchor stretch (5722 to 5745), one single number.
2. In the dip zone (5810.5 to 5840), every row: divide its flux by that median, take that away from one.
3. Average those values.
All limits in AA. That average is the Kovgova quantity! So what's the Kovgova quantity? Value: 0.07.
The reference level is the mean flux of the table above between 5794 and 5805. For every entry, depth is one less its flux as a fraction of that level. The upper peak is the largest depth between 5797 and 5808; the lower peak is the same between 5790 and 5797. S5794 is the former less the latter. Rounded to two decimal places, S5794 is 0.11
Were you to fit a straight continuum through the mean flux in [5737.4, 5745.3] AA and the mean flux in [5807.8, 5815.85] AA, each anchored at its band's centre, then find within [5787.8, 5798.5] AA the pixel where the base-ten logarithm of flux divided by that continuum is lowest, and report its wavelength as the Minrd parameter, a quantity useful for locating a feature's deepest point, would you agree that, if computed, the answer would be 5797.80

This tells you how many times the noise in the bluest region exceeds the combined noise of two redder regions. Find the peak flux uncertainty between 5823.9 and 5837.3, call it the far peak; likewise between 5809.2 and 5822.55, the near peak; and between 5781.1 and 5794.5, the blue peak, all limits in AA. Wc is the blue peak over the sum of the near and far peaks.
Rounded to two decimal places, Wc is 0.46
